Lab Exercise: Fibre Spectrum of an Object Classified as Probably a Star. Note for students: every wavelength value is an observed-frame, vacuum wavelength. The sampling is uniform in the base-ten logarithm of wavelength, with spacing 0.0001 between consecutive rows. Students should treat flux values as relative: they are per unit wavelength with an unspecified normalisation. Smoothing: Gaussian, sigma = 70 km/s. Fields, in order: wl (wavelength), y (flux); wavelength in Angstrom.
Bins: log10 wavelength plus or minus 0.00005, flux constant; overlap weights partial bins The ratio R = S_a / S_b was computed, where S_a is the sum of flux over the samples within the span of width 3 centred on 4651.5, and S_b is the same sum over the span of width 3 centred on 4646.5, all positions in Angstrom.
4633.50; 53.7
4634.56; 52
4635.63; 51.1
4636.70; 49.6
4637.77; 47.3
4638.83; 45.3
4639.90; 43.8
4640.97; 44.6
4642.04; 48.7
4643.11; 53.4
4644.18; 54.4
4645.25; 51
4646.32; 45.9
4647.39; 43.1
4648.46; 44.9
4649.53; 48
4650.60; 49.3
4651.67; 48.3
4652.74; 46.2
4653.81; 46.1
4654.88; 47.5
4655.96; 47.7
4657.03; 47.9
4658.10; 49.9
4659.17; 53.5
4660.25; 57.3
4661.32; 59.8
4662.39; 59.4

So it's 1.03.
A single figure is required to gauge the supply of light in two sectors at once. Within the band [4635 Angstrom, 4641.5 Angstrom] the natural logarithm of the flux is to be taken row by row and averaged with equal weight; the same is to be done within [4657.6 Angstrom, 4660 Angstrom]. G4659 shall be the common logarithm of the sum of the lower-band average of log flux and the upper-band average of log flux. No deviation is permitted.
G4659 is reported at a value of 0.892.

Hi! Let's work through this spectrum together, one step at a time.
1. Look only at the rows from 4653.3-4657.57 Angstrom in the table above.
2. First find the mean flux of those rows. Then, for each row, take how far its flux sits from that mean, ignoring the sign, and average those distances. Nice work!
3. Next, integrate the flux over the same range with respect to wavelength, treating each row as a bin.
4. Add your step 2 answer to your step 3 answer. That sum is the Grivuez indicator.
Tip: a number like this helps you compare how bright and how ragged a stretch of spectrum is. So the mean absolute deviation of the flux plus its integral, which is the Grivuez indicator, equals 203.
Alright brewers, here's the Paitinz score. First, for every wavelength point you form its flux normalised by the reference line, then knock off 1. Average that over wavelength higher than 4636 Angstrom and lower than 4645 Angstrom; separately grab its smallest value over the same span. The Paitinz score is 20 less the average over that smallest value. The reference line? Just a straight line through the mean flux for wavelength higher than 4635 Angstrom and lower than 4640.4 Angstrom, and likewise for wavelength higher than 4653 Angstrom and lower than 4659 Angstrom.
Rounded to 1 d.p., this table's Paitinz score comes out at 20.2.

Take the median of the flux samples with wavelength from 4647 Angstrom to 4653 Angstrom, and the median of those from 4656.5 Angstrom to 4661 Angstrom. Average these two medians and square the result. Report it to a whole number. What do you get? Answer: 2440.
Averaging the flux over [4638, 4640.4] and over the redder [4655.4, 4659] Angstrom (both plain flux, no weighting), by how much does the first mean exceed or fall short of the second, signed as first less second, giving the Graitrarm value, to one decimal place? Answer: -4.0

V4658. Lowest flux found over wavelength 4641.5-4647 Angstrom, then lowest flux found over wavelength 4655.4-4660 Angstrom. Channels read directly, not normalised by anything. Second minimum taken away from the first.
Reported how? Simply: -1.8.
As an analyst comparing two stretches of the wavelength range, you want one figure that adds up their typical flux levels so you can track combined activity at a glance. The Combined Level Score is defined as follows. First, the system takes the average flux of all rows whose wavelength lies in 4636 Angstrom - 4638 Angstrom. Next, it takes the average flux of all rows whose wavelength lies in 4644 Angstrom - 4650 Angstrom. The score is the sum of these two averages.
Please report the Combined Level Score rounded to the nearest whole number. 96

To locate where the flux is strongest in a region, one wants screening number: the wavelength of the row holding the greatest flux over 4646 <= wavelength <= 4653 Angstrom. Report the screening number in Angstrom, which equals 4650.60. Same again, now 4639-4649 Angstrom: 4644.18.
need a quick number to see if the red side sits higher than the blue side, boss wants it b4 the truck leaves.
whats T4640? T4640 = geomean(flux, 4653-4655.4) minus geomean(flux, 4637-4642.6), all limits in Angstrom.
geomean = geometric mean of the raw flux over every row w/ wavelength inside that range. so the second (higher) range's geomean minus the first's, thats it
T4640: 1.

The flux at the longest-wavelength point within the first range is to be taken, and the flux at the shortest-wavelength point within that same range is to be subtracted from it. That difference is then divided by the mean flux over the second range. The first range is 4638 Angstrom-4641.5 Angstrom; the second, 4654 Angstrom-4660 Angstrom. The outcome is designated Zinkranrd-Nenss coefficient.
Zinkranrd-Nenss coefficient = -0.014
